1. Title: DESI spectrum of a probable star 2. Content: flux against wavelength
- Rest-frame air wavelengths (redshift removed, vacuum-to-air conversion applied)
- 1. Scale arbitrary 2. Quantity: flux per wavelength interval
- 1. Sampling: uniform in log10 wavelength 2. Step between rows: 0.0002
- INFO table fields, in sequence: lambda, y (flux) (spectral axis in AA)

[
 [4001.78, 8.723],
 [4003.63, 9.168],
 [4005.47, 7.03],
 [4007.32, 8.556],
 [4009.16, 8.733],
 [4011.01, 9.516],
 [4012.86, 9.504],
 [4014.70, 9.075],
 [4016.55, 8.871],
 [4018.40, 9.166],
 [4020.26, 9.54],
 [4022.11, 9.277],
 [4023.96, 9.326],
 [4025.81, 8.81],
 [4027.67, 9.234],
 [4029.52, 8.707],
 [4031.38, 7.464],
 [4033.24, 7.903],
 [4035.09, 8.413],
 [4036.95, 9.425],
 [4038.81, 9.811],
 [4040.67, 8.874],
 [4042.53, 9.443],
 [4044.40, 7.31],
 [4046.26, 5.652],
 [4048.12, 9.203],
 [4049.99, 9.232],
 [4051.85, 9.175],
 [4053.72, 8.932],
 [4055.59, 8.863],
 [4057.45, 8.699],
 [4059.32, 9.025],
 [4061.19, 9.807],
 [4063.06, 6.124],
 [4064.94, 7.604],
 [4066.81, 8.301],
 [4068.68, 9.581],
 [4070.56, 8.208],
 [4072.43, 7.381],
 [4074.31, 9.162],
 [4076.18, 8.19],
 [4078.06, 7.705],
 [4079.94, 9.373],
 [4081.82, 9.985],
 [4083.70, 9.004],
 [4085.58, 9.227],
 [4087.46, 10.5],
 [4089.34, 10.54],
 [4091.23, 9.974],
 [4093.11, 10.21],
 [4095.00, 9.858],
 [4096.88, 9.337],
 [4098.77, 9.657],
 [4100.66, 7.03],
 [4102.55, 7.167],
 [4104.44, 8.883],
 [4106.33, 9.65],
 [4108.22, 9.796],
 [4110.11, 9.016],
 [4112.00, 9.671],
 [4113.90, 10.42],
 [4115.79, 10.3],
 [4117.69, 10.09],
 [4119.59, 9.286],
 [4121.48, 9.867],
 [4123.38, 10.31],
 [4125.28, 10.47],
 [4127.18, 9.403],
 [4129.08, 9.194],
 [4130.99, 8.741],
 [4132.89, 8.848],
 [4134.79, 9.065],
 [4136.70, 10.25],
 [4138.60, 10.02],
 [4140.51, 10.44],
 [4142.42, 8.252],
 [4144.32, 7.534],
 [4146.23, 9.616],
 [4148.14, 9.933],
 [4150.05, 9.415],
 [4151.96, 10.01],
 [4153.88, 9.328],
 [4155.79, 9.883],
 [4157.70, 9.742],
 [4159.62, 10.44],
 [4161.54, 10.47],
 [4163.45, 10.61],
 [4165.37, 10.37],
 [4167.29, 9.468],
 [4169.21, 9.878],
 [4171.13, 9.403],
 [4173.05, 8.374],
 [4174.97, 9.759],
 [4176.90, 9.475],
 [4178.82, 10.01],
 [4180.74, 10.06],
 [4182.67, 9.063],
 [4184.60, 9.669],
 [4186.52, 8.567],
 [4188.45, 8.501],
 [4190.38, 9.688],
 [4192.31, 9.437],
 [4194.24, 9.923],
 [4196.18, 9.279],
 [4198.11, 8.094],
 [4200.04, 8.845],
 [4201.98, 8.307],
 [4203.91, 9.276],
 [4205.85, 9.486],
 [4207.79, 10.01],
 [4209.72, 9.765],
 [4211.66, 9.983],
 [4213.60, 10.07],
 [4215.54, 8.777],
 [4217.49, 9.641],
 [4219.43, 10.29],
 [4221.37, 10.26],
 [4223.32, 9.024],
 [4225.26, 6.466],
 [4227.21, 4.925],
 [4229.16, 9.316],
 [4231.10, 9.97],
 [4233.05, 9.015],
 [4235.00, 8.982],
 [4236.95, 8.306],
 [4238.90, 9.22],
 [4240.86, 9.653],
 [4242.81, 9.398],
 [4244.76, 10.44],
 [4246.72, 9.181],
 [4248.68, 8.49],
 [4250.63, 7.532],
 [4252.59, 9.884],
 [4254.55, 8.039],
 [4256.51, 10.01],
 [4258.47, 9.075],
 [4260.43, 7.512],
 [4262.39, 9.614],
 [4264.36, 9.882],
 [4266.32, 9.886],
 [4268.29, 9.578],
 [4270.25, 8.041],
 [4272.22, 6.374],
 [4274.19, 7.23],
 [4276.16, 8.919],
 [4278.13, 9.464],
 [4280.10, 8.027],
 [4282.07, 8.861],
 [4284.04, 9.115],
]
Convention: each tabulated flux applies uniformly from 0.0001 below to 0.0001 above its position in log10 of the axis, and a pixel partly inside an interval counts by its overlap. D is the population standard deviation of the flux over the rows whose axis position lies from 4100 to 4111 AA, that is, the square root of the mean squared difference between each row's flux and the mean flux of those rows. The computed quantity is 1.10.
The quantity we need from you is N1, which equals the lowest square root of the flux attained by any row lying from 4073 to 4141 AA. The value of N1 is 2.65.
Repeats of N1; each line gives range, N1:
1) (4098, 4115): 2.65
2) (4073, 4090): 2.78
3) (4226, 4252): 2.22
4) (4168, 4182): 2.89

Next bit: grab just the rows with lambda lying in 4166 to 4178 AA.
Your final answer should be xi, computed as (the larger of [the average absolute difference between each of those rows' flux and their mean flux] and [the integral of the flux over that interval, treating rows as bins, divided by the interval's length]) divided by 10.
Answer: 0.94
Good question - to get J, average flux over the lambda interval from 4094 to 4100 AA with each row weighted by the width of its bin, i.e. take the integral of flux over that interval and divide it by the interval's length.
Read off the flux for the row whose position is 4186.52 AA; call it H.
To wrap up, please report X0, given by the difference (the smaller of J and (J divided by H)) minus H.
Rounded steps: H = 8.567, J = 9.5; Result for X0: -7.5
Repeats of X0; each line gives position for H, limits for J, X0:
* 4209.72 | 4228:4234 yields -8.8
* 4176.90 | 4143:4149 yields -8.5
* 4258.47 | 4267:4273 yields -8.2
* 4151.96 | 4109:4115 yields -9.0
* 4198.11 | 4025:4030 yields -7.0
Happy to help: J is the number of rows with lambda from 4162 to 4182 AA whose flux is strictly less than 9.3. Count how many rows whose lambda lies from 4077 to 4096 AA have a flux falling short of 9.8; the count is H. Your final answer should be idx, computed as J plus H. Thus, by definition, 5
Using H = 4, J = 1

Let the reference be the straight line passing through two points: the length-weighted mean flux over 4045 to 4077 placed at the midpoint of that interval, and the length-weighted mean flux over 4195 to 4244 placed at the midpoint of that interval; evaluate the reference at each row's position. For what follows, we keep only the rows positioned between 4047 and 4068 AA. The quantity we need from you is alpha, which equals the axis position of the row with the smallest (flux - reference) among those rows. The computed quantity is 4063.06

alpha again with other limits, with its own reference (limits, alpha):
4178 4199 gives 4198.11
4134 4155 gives 4144.32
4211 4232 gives 4227.21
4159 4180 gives 4173.05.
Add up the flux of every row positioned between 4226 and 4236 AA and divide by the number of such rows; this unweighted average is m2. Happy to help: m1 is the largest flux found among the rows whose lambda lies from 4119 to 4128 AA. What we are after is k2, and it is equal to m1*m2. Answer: 88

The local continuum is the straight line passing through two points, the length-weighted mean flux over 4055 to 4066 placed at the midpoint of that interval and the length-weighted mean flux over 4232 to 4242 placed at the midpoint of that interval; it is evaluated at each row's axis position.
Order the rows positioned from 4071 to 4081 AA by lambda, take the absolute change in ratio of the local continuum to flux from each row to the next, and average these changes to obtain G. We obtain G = 0.15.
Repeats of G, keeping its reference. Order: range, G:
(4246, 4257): 0.19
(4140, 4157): 0.10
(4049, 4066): 0.12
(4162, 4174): 0.06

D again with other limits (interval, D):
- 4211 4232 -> 1.65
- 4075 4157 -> 0.88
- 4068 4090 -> 0.99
